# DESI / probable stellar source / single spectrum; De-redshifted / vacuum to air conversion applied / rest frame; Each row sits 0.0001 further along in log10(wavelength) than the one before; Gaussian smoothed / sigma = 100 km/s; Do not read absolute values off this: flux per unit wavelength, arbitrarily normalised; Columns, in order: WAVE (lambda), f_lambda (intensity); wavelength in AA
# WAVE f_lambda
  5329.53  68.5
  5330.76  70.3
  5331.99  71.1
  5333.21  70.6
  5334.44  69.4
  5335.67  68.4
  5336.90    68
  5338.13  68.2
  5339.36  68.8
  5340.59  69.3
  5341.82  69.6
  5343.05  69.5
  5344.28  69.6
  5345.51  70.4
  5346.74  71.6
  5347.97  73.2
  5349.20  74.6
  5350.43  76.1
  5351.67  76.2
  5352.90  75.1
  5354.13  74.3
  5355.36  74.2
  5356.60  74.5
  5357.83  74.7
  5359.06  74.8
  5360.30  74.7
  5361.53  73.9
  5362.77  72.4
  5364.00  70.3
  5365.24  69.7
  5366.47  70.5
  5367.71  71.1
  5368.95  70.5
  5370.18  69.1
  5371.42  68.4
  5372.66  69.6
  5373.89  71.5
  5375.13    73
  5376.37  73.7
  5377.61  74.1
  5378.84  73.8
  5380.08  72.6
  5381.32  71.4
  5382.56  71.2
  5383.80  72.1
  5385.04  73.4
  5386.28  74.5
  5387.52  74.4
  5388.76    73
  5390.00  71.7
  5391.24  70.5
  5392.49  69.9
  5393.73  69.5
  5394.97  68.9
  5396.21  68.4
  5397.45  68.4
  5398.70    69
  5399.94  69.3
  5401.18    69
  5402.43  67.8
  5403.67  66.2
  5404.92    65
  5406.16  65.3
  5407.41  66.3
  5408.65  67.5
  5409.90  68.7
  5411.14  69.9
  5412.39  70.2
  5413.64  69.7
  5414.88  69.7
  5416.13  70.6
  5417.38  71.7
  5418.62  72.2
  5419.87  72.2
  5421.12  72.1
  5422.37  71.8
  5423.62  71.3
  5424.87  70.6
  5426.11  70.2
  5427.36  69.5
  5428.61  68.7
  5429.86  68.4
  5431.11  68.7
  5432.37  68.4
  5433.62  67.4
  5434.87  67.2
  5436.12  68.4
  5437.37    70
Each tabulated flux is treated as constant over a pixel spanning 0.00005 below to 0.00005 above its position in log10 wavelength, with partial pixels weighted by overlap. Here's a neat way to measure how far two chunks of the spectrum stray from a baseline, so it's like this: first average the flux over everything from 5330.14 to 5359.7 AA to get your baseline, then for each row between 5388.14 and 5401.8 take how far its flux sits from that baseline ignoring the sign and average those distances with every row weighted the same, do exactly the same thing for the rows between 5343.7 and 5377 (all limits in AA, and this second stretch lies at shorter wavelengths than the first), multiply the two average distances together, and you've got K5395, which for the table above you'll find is 4.7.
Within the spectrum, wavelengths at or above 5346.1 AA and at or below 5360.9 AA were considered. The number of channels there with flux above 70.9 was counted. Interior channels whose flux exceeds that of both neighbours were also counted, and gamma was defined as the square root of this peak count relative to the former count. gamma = 0.41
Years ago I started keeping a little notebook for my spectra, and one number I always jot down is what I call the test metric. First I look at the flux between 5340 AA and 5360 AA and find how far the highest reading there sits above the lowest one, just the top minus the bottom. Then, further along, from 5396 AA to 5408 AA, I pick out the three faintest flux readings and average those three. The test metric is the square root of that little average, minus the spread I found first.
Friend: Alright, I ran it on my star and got 1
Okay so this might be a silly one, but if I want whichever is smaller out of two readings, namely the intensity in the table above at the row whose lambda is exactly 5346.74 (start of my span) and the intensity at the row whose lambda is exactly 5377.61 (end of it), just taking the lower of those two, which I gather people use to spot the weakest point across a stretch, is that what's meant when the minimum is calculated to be 72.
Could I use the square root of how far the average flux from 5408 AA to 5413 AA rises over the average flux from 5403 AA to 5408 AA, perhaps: 1.8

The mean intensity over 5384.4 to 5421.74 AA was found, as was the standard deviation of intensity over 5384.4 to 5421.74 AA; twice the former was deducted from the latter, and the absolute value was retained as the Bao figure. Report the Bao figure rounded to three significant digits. 137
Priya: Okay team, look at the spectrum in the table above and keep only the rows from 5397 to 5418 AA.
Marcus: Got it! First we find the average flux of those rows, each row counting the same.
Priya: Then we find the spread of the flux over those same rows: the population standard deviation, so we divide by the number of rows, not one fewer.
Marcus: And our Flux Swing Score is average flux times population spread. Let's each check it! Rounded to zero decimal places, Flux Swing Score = 126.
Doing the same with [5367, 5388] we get 132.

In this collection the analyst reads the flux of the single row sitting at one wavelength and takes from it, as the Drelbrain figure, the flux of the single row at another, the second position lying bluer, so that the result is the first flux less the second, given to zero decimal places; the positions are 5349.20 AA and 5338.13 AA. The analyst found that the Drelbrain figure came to 6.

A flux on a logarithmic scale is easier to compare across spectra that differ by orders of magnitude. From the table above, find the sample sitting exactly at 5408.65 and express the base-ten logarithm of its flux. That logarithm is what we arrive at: 1.83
